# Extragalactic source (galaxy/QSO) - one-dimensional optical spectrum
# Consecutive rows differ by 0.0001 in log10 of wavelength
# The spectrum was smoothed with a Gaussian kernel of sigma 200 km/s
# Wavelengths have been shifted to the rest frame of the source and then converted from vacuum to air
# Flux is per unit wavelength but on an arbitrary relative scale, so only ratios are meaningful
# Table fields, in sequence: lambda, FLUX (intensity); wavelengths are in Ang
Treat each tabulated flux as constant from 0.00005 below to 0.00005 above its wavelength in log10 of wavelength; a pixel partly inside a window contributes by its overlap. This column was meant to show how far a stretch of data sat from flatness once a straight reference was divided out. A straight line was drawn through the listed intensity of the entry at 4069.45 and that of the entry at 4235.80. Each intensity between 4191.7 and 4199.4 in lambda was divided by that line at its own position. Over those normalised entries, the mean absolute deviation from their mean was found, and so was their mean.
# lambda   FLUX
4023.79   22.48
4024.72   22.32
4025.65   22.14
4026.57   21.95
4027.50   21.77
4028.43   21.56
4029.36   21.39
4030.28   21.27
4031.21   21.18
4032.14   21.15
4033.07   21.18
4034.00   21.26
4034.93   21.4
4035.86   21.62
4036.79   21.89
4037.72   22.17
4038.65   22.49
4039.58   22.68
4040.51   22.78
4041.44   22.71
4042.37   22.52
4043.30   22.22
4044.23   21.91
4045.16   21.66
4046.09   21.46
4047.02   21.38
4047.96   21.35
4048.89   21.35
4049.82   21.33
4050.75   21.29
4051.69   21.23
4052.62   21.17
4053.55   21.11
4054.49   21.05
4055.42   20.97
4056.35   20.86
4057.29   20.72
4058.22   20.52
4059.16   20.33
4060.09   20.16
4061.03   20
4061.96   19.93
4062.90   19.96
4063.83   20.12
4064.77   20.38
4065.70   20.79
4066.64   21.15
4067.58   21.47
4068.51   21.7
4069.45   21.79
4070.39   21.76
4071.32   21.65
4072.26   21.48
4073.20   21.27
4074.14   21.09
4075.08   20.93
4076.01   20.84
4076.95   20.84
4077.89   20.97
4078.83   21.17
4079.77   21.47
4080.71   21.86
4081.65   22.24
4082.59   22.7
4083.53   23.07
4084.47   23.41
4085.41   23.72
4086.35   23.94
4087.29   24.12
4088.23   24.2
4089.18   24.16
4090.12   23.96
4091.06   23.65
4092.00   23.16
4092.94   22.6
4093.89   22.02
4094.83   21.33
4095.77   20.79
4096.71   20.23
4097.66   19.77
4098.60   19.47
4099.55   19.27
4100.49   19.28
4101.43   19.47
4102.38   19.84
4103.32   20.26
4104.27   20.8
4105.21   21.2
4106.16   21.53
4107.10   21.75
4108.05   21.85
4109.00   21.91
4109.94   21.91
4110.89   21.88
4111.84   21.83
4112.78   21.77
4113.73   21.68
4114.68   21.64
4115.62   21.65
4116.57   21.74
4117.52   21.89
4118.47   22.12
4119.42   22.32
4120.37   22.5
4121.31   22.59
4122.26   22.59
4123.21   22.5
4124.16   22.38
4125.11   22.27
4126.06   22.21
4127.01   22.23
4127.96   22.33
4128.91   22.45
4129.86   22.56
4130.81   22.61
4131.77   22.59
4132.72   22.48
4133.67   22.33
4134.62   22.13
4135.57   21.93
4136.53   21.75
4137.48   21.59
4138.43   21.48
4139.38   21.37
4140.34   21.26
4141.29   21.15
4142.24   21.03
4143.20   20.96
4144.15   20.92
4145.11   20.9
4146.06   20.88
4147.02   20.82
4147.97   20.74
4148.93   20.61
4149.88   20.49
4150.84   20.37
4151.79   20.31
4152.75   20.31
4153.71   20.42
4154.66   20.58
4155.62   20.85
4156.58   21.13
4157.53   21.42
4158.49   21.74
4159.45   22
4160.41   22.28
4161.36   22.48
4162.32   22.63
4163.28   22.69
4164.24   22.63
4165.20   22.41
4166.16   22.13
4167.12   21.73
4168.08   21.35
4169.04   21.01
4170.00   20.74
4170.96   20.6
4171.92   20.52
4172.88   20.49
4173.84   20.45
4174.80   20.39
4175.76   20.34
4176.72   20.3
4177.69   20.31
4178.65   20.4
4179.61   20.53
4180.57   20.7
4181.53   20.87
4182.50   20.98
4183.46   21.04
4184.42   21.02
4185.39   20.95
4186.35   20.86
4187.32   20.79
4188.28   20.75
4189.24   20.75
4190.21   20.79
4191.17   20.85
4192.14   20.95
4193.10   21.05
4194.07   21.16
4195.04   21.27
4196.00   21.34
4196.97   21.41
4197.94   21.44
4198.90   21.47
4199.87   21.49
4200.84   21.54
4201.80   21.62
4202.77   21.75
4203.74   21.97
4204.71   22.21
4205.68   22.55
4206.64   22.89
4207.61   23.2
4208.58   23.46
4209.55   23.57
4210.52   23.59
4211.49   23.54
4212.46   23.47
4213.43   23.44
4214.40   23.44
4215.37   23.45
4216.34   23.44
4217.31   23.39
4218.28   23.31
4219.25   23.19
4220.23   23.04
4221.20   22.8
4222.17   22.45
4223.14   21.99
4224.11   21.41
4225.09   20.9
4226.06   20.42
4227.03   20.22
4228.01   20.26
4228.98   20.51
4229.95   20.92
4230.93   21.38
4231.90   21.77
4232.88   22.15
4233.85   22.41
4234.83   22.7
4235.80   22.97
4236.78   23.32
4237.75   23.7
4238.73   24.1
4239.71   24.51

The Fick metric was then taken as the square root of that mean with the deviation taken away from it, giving 0.96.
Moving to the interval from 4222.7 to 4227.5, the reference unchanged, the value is 0.94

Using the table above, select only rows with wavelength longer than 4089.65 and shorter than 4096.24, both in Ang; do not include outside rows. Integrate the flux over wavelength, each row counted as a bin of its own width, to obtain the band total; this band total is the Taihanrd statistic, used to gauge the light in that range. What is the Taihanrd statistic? 148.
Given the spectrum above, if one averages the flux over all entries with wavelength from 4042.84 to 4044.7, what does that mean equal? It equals 22.1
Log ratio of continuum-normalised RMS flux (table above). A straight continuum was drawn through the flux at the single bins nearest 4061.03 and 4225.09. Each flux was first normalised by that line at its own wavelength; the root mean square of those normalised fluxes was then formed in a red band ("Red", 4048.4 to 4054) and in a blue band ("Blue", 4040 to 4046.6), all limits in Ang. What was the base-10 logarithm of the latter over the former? 0.020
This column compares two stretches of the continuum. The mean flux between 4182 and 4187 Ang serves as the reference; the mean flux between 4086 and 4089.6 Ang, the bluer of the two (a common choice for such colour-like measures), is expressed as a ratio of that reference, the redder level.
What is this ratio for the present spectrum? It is 1.15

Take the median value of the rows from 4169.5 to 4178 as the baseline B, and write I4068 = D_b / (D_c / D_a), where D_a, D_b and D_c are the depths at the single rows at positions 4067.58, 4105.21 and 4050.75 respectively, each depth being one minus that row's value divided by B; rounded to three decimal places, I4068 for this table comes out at -0.045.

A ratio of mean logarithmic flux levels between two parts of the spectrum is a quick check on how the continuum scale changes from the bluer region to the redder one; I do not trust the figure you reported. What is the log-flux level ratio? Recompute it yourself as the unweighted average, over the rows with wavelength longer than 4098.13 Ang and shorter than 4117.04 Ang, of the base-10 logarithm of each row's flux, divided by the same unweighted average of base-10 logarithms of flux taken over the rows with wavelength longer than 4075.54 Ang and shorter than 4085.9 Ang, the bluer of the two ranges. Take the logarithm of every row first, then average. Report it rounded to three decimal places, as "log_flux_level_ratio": 0.985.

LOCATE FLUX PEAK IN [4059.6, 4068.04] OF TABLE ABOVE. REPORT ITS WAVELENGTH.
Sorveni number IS 4067.58 Ang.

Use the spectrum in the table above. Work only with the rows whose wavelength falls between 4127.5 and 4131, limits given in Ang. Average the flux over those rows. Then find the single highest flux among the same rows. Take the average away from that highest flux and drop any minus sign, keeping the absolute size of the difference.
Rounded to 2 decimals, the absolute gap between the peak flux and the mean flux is 0.12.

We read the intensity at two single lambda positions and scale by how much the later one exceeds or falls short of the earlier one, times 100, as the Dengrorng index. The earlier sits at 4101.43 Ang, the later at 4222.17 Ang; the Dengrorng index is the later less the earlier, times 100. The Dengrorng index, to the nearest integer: 298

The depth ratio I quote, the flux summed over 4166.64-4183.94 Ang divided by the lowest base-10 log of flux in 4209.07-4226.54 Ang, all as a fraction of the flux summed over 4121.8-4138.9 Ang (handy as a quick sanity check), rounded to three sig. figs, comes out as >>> 0.711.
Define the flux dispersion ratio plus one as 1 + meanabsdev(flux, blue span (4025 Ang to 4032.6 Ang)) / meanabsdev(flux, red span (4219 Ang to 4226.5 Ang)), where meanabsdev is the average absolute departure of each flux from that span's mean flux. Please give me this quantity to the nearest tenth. 1.4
